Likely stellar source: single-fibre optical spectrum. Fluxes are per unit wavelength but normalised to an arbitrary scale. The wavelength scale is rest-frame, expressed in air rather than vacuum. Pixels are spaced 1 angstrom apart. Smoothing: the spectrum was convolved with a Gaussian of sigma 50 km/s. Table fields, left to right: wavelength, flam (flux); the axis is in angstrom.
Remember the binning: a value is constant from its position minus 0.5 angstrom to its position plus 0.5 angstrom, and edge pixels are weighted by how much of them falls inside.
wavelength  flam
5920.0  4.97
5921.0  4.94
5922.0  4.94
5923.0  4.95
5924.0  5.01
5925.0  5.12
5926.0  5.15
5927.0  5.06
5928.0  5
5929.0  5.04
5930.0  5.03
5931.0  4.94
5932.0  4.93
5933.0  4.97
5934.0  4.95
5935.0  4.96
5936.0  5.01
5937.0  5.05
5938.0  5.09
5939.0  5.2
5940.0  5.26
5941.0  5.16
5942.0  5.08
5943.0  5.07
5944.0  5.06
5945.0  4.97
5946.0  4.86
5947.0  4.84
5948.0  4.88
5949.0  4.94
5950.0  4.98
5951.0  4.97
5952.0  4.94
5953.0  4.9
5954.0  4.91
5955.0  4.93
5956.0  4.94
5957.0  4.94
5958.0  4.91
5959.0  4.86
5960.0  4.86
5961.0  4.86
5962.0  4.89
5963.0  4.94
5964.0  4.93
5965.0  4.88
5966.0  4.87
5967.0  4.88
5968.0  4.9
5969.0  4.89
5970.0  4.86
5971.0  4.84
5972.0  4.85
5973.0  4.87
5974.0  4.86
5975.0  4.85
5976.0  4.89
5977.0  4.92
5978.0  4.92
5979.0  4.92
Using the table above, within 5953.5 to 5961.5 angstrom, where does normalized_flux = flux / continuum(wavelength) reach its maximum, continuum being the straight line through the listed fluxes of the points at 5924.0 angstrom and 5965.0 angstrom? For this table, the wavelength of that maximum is 5957.0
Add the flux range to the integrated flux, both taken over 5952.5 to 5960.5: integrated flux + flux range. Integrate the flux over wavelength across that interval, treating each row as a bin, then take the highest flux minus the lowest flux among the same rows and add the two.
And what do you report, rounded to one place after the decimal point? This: 39.3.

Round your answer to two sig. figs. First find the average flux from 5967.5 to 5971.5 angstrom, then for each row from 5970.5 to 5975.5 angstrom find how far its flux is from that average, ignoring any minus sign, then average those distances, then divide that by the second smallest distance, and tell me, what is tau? 1.5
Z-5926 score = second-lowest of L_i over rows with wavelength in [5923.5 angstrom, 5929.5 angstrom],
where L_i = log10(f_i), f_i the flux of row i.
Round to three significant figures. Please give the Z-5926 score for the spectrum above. 0.700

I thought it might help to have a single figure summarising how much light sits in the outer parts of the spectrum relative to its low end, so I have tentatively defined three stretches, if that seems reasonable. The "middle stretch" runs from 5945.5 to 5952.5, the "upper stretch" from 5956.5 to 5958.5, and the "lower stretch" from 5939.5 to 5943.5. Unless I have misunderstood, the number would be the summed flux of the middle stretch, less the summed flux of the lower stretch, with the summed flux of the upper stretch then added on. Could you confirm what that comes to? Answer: 24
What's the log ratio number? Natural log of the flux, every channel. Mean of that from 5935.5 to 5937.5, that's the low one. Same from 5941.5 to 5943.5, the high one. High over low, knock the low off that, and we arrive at -0.610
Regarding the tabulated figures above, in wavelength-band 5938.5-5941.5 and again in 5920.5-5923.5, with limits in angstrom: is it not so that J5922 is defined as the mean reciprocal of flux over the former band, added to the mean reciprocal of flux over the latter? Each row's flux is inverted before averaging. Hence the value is 0.394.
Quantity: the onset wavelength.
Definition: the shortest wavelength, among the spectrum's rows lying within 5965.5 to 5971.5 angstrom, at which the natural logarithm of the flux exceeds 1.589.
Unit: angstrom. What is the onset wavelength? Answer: 5968.0 angstrom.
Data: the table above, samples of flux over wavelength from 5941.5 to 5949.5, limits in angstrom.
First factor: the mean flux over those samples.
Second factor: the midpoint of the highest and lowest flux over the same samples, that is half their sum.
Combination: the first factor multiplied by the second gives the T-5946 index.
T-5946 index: 24.6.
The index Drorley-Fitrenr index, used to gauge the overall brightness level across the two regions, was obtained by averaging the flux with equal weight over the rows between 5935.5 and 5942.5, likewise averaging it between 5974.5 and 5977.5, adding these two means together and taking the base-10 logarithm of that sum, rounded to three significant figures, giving 1.00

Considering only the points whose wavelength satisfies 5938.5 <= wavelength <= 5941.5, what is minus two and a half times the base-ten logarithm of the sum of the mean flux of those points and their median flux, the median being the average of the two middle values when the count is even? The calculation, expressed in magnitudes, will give -2.54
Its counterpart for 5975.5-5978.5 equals -2.48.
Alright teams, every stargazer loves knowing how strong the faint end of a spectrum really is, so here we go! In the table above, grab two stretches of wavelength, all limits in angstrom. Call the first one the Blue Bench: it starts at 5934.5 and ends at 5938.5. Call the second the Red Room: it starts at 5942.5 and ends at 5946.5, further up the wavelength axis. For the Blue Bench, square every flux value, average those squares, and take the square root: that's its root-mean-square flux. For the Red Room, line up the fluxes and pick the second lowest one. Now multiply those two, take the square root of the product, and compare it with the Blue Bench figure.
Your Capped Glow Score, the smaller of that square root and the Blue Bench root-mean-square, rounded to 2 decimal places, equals 5.00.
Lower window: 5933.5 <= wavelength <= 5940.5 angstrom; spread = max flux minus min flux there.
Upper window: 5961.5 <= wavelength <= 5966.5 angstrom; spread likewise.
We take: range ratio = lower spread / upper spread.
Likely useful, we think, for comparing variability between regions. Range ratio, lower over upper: 4.4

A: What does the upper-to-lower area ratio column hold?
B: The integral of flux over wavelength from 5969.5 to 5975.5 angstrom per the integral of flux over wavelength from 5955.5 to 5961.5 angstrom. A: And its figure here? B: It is 0.992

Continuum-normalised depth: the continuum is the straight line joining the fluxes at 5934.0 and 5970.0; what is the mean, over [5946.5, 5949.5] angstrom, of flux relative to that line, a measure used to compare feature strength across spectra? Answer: 0.99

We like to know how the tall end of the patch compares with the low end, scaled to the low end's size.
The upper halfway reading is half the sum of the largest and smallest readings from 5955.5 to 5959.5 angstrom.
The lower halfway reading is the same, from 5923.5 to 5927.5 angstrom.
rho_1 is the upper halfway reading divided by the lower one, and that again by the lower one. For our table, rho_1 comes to 0.190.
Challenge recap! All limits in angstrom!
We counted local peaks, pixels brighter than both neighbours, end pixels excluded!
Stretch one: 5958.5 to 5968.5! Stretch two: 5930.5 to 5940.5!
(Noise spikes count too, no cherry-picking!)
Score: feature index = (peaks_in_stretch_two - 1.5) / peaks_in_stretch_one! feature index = -0.50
